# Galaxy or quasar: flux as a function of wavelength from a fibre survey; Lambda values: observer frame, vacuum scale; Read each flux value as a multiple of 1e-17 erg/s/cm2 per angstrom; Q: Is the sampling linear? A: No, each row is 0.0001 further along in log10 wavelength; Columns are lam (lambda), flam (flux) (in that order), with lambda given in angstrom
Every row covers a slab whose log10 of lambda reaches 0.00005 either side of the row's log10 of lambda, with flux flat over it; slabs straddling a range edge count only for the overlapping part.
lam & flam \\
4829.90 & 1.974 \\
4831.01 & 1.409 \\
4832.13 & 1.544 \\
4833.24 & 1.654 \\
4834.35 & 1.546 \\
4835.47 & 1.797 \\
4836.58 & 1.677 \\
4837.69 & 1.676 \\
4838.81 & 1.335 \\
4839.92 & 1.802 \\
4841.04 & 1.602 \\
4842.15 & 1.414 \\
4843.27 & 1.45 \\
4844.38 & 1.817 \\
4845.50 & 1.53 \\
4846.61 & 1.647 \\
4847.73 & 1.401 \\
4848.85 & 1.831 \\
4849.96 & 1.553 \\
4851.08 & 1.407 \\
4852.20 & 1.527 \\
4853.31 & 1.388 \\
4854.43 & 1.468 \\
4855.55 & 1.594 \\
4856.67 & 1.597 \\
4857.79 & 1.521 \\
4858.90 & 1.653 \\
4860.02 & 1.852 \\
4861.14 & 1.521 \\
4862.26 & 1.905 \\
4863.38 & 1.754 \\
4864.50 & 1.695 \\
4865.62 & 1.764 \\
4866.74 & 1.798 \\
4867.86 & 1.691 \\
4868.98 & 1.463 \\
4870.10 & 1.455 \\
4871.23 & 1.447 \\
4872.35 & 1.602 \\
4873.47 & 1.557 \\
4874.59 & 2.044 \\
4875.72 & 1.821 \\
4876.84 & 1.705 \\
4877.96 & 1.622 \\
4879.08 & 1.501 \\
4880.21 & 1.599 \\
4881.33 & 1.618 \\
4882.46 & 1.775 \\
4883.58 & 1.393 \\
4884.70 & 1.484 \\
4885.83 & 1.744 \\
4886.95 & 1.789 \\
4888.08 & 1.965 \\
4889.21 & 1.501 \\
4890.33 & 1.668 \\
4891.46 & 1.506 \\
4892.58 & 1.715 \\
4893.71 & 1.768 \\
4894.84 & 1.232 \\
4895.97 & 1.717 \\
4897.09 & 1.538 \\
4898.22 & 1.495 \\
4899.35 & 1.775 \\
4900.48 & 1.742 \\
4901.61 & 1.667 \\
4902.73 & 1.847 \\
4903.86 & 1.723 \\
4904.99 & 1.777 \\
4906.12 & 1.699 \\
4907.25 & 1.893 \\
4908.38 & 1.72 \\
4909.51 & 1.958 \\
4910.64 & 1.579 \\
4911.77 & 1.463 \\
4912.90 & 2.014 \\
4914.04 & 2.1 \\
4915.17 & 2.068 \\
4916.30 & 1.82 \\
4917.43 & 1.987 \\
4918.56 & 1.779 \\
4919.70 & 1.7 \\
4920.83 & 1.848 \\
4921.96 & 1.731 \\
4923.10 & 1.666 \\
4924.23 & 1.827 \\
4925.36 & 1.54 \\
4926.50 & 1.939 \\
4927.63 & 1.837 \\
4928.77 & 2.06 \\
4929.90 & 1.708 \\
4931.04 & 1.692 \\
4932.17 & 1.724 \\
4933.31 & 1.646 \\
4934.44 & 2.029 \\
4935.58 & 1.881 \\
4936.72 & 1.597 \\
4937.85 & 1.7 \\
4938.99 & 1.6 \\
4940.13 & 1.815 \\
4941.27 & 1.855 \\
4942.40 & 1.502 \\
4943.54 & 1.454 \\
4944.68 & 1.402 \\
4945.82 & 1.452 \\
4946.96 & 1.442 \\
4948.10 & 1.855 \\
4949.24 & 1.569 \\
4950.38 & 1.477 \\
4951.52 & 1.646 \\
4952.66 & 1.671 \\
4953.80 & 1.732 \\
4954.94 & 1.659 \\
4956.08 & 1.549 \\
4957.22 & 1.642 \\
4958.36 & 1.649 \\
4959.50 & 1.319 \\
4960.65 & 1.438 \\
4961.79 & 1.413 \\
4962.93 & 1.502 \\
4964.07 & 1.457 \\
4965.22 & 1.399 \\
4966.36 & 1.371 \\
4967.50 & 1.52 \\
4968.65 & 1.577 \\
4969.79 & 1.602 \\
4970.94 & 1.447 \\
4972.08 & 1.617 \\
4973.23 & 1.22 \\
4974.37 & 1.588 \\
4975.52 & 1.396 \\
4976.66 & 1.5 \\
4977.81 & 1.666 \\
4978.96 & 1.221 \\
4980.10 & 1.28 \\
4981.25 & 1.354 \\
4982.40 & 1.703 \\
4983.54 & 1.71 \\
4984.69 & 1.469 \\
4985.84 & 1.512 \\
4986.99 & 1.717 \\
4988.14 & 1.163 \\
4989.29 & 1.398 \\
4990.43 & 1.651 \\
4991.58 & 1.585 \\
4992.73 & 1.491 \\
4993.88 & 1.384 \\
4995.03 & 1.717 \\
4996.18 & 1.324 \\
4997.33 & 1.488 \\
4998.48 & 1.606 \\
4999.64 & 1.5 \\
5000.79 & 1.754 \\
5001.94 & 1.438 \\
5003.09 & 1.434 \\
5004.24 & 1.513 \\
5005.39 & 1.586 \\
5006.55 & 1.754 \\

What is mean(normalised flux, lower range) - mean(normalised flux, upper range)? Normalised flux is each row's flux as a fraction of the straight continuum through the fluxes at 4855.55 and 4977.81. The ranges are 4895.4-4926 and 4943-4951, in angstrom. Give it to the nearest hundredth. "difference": 0.16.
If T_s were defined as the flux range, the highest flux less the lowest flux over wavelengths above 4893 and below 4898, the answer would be 0.54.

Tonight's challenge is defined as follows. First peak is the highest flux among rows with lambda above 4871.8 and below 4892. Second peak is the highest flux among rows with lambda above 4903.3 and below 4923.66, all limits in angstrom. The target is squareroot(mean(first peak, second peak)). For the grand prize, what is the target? 1.439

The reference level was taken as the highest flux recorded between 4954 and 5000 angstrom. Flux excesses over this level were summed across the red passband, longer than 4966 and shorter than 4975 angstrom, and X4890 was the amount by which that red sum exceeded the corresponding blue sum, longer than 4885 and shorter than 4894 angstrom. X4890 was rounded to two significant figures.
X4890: -1.7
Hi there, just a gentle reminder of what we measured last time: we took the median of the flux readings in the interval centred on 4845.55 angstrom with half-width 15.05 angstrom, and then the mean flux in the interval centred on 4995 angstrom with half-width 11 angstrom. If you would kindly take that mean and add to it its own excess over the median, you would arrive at 1.47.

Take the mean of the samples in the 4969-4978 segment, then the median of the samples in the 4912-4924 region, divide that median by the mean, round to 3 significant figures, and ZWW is 1.22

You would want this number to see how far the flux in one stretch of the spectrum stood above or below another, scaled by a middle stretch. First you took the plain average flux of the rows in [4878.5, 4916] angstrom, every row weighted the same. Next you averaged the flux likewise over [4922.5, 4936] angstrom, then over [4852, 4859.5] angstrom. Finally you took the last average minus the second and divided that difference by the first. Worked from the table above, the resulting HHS -0.15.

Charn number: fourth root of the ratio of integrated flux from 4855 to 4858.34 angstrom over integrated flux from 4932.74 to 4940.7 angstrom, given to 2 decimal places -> 0.78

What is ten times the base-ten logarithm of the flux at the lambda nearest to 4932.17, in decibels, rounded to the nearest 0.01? 2.37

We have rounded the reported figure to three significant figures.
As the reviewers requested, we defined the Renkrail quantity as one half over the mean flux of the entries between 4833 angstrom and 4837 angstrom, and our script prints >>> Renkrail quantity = 0.300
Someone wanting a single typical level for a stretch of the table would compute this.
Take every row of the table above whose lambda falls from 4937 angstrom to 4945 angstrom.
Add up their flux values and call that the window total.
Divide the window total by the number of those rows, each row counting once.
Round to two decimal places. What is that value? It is 1.62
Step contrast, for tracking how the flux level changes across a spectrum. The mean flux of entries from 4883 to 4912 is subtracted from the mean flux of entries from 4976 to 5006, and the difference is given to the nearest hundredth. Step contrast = -0.16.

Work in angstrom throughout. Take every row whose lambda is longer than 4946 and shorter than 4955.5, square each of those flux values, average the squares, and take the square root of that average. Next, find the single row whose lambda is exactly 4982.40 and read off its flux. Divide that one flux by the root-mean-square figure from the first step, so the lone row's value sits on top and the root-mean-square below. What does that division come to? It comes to 1.04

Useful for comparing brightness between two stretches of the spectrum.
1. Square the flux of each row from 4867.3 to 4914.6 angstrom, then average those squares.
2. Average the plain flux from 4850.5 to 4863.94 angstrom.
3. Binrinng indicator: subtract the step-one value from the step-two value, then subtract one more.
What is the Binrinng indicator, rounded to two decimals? -2.24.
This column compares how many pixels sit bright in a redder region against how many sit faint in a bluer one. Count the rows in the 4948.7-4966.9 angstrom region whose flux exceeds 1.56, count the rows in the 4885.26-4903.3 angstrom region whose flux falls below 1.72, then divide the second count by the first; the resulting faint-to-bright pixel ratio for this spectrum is 1.29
